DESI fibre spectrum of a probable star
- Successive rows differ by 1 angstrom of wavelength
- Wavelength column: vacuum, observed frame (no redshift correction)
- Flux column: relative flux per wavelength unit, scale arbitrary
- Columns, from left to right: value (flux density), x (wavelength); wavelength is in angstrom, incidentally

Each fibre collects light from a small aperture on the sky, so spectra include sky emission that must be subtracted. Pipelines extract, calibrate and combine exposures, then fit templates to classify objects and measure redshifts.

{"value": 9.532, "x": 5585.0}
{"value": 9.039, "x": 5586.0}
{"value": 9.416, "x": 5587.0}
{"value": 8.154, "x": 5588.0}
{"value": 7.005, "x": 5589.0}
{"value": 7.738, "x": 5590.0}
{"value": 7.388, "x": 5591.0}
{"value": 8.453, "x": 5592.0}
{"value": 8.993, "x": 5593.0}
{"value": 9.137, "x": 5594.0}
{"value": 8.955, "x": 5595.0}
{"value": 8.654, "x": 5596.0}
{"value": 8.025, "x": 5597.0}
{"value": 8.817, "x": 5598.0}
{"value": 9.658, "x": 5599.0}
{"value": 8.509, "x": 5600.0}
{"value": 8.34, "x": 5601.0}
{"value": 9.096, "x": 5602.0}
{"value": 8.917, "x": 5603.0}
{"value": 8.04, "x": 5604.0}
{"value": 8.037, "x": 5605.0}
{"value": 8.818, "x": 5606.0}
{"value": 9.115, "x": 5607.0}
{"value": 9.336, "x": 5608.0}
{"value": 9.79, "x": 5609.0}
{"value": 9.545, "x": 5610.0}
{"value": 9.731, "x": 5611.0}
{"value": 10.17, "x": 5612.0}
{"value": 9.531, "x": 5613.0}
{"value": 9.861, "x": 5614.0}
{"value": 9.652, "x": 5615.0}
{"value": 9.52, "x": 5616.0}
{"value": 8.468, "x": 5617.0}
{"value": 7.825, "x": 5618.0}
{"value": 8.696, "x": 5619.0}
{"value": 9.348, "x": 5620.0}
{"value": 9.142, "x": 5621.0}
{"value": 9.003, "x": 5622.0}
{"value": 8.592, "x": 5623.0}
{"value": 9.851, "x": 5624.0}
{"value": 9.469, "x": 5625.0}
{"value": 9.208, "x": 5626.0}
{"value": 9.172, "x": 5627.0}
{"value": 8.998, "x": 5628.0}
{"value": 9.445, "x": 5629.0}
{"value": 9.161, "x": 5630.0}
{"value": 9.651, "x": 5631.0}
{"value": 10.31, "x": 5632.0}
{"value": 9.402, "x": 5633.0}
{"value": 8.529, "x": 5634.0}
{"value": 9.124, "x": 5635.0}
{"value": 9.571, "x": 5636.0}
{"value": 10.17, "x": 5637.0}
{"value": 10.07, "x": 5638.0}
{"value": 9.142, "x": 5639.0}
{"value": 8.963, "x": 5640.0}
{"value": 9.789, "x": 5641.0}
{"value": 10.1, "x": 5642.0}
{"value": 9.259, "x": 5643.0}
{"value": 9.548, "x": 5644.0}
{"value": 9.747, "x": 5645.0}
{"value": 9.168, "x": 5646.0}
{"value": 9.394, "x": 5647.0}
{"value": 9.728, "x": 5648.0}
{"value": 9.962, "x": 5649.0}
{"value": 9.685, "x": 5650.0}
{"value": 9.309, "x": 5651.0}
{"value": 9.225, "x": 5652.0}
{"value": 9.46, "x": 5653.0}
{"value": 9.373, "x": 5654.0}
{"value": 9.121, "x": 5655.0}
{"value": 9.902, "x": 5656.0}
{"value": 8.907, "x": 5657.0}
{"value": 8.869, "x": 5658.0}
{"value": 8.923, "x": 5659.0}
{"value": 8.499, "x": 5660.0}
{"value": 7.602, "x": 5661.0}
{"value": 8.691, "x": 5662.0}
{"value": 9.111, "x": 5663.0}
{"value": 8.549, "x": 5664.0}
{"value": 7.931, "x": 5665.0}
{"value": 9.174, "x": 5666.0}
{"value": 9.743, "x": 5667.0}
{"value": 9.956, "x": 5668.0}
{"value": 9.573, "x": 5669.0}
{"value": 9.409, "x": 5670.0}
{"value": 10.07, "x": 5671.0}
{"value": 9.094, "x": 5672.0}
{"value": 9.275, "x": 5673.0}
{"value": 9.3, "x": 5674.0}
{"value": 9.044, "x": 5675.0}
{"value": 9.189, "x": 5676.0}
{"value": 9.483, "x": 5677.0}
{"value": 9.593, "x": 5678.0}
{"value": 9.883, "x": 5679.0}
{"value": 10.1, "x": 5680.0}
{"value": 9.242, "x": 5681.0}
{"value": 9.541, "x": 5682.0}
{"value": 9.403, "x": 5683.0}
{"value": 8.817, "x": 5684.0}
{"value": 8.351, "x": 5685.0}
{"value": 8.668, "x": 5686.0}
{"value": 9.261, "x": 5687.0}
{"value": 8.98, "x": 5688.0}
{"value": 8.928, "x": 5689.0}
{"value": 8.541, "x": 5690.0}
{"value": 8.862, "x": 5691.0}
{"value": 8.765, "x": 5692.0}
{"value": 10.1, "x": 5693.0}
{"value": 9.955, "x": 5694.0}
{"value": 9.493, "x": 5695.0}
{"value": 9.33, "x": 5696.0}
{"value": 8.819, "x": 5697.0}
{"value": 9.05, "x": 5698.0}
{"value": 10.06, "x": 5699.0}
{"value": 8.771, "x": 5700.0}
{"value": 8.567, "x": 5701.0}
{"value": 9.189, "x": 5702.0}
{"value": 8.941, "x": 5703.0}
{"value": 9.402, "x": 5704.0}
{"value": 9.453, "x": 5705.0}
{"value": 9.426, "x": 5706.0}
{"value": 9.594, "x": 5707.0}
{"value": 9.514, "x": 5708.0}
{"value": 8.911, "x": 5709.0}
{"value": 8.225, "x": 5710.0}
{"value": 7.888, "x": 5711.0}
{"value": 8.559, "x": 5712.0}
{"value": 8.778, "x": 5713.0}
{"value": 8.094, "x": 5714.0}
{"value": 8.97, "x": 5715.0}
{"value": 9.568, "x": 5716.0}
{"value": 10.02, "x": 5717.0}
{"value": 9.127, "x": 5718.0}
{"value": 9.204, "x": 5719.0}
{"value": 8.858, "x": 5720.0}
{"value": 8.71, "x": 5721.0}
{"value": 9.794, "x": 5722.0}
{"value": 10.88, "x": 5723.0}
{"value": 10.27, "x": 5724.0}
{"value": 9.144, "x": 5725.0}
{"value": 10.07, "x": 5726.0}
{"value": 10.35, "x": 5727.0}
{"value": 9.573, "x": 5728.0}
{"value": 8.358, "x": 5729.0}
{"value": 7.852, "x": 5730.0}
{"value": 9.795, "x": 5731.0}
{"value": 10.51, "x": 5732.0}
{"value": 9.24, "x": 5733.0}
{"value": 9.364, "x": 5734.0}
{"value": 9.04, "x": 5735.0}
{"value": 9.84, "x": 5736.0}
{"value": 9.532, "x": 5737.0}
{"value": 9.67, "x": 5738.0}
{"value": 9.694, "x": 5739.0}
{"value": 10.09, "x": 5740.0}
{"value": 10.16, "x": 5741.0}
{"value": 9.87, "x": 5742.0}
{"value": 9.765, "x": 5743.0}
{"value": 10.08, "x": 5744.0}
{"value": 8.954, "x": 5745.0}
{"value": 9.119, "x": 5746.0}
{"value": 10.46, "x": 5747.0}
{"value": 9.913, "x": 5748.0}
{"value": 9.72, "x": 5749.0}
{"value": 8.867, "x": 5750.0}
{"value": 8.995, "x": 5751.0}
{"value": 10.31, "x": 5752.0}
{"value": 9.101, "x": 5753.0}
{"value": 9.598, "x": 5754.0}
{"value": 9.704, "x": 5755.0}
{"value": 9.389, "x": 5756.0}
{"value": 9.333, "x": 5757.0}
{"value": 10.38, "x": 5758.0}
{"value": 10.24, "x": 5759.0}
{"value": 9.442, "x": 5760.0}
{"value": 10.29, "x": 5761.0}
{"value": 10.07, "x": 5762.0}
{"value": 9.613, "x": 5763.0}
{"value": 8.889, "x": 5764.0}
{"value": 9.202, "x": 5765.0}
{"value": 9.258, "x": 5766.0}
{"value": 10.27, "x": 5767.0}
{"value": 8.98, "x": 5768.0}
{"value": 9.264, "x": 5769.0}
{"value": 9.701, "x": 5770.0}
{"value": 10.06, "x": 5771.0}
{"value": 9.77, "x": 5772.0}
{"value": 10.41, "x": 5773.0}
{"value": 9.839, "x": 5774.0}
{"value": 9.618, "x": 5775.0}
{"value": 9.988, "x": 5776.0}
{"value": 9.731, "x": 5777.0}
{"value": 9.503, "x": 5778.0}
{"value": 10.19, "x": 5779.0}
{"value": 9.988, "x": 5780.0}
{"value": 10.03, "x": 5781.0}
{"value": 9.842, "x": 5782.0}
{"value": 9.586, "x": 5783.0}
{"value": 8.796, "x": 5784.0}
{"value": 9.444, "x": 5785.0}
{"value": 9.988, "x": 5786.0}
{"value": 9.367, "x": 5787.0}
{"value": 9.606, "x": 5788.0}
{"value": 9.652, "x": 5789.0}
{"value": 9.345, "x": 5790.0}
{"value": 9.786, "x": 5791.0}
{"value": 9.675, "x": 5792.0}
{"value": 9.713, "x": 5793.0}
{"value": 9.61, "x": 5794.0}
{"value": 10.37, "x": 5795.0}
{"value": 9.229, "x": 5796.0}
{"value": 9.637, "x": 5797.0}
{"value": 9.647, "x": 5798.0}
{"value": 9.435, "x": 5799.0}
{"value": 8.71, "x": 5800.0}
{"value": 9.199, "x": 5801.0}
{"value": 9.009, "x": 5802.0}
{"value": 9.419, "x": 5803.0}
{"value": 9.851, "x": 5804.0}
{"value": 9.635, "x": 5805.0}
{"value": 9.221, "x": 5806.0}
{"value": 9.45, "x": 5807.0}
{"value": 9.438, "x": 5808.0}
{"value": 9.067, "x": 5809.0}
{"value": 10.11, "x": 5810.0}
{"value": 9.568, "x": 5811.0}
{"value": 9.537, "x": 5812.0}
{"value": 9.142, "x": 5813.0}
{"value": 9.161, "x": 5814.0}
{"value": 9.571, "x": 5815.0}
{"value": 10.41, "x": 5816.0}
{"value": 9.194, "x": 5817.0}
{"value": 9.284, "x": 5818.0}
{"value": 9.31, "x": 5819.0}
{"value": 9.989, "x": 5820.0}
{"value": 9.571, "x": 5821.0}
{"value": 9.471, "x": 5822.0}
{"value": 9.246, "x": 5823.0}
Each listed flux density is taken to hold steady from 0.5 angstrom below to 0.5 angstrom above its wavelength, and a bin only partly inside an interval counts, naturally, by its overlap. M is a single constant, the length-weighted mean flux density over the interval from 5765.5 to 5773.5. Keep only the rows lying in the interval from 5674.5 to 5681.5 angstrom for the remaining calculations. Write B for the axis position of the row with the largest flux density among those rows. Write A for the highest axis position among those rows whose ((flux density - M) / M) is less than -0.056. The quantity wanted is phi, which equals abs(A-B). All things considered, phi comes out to 5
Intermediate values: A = 5675.0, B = 5680.0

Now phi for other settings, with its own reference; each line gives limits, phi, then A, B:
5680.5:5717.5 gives 22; 5715.0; 5693.0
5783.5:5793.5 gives 2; 5784.0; 5786.0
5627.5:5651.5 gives 14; 5646.0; 5632.0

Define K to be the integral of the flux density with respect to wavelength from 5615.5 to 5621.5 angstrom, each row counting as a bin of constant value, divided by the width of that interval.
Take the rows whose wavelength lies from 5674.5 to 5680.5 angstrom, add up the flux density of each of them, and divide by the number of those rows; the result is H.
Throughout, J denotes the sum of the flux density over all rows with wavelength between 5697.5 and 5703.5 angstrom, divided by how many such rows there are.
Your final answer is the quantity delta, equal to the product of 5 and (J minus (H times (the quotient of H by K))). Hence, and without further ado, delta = -6.1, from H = 9.55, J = 9.10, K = 8.83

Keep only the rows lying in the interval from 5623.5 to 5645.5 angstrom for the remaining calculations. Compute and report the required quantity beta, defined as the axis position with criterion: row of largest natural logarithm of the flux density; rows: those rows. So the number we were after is 5632.0 angstrom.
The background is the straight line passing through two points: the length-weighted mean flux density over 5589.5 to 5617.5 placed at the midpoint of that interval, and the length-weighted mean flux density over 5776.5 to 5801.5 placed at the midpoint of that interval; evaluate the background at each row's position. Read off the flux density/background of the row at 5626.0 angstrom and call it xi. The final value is 1.02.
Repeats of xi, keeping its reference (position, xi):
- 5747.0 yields 1.11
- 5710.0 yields 0.88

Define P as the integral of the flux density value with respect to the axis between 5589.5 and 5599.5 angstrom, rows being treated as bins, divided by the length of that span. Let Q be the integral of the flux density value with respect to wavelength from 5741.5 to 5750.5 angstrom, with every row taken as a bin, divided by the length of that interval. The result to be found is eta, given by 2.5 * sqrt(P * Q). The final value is 22.7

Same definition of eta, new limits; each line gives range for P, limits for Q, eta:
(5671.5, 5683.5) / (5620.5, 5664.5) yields 23.4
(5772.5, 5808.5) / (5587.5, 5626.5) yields 23.1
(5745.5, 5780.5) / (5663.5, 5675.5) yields 23.7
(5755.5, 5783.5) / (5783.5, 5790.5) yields 24.0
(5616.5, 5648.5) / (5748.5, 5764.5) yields 23.7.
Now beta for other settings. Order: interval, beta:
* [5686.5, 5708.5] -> 5693.0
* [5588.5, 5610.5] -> 5609.0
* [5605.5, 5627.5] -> 5612.0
